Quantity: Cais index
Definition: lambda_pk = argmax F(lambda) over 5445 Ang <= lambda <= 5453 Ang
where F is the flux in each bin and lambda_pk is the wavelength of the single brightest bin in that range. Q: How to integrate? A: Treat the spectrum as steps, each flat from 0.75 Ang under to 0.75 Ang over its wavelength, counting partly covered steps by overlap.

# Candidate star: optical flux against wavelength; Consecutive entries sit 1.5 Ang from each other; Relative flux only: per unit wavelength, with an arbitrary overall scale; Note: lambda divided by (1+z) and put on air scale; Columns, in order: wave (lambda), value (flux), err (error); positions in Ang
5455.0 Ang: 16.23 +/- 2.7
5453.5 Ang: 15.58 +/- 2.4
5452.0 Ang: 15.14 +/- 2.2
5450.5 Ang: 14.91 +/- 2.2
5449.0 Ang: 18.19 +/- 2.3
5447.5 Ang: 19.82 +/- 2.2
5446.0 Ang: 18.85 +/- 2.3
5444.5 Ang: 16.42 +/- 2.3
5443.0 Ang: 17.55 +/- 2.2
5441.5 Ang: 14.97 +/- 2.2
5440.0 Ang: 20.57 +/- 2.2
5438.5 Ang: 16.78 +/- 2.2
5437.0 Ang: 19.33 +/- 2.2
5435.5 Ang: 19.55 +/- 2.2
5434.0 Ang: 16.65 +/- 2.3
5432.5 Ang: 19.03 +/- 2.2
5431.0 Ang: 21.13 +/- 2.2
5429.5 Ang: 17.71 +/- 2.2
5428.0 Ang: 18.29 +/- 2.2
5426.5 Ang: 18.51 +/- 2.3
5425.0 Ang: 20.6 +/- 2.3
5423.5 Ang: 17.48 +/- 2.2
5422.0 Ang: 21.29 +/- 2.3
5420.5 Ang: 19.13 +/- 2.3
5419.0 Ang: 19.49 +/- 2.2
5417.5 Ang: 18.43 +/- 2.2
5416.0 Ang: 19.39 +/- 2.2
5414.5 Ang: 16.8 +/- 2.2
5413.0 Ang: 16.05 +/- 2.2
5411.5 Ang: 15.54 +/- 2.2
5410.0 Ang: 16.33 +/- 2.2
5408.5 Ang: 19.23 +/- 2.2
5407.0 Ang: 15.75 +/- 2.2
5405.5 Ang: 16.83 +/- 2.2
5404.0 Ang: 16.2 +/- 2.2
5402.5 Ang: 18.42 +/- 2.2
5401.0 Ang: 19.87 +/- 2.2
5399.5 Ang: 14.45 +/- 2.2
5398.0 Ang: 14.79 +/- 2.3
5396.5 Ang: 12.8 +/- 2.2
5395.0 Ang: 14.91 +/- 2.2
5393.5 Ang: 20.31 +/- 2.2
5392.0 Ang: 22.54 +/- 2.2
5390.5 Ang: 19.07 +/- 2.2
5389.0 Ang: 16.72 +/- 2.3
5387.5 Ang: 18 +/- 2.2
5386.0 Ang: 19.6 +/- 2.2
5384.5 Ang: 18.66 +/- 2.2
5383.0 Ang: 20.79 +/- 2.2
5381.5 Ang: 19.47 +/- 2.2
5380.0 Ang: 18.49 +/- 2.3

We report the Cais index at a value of 5447.5 Ang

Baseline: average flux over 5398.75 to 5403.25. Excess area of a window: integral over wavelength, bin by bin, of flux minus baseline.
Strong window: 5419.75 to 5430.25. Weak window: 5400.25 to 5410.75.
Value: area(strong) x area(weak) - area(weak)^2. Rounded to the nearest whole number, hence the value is -10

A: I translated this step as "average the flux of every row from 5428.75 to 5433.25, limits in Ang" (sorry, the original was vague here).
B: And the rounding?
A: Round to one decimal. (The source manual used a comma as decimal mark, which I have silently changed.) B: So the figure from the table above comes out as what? 19.3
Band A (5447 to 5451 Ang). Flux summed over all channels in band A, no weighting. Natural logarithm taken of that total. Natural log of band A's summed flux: 4.0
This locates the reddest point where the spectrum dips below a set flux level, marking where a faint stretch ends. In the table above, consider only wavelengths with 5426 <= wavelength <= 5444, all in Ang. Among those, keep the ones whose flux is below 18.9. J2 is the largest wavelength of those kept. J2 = 5443.0 Ang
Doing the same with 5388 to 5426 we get 5423.5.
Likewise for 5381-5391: 5389.0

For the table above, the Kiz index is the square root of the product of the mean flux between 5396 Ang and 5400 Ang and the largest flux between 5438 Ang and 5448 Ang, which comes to 17.0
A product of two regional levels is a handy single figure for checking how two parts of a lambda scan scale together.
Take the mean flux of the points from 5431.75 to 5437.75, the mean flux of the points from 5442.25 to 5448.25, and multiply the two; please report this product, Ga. 339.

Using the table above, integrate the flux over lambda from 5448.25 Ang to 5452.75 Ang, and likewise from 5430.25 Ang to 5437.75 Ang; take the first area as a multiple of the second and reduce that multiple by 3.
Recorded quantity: -2.50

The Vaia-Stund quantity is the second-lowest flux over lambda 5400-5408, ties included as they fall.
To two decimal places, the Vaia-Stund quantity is 16.20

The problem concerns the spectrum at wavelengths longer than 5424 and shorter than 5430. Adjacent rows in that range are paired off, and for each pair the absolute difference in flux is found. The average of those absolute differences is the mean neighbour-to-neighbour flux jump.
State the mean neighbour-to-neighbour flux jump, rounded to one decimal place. 1.0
